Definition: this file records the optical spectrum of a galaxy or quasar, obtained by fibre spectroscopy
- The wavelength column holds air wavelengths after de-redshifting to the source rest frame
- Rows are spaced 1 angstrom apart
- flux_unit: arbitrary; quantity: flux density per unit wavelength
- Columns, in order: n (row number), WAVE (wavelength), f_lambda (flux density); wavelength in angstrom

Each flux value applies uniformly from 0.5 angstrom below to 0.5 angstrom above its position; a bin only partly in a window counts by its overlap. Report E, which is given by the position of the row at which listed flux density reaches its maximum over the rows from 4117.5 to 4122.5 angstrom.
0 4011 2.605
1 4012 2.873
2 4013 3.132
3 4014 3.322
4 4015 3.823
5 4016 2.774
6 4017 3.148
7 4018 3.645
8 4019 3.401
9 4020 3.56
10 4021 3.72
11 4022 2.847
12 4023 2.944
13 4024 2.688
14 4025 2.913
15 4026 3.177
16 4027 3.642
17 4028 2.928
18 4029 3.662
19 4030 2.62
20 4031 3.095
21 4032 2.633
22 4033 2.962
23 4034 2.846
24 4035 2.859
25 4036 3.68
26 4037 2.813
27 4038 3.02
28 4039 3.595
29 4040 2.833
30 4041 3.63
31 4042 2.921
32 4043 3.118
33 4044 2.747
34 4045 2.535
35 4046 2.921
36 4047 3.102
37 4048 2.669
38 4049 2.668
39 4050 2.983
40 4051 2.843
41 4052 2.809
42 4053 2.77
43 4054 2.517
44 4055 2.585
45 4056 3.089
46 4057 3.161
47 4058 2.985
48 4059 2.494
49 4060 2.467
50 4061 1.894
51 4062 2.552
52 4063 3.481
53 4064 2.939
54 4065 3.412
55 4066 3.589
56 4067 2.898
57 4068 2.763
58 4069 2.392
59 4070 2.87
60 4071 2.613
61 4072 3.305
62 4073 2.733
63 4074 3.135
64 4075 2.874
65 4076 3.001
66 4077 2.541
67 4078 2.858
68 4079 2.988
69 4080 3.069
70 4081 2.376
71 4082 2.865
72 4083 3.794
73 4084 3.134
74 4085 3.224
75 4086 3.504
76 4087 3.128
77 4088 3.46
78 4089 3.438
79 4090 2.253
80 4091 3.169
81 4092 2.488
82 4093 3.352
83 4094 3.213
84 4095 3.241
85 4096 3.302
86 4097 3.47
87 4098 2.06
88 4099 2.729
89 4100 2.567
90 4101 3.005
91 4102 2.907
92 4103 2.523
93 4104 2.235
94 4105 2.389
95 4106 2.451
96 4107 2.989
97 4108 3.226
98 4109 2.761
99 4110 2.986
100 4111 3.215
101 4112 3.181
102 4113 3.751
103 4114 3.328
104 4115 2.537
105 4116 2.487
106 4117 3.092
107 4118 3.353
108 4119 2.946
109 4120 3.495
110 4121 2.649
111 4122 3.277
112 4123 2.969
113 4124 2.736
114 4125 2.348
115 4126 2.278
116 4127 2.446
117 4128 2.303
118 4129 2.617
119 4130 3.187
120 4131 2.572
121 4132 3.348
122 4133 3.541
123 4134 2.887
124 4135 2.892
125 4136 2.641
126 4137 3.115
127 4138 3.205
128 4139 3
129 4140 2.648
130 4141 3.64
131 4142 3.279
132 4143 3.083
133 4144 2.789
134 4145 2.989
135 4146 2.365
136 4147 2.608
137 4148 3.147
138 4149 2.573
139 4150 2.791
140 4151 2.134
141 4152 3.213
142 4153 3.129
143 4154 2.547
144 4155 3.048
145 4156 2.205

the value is 4120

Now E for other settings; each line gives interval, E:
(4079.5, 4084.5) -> 4083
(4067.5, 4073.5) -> 4072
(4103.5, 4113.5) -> 4113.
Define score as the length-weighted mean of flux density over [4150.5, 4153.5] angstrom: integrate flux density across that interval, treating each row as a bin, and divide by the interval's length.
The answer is 2.83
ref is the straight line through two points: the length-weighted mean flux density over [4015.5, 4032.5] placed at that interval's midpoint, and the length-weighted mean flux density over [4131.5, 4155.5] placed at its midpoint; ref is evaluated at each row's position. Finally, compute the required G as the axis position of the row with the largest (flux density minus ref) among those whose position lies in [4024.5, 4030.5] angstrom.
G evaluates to 4029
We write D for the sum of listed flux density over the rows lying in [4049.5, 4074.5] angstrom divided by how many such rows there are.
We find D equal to 2.85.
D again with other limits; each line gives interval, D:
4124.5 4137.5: 2.78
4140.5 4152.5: 2.88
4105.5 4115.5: 3.04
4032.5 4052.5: 2.98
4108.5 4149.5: 2.93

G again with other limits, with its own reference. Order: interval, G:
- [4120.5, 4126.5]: 4122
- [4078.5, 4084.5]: 4083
